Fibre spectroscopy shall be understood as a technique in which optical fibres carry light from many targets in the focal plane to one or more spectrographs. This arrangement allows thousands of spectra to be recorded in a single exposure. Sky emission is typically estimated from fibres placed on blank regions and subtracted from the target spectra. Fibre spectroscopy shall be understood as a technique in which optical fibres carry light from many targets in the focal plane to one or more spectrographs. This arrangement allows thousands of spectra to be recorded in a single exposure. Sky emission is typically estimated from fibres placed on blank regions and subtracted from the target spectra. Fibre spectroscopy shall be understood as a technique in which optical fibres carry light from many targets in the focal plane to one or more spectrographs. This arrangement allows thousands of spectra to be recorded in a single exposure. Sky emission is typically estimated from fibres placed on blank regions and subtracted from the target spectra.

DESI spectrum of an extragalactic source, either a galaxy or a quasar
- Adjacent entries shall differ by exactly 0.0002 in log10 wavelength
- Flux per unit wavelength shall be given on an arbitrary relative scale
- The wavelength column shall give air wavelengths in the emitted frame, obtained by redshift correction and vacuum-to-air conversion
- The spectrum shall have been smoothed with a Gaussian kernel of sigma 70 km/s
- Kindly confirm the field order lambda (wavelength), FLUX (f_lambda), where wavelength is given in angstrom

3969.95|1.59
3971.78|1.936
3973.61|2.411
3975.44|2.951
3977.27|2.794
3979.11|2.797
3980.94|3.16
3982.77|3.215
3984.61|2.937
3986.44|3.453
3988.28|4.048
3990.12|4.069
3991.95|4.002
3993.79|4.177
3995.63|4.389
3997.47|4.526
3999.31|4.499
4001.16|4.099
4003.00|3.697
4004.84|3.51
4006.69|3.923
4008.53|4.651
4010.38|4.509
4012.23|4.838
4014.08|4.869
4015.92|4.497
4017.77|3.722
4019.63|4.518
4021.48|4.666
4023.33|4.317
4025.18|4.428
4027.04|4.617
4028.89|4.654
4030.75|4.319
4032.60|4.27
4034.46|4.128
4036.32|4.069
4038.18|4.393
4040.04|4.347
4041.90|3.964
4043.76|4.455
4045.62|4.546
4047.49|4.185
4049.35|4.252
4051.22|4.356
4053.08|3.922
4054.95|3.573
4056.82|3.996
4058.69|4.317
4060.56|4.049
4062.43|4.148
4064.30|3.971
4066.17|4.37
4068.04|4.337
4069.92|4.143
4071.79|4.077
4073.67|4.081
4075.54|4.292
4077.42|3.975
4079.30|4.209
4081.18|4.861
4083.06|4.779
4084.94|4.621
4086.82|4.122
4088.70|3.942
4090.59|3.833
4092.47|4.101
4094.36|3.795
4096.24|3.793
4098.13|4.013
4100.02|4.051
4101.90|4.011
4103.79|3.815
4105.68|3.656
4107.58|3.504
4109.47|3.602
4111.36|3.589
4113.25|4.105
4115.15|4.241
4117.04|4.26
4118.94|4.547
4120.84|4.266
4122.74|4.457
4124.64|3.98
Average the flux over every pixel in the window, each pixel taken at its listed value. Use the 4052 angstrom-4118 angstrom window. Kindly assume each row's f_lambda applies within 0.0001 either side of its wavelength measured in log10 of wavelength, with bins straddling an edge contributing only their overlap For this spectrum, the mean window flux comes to 4.06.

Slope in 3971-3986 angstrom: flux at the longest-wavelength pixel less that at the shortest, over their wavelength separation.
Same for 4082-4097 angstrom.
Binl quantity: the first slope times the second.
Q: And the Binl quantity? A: -0.0058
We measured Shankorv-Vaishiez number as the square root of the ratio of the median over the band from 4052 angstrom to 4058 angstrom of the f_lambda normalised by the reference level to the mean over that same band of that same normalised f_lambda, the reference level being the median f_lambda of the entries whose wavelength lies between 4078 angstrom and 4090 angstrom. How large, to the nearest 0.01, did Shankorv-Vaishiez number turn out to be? 1.01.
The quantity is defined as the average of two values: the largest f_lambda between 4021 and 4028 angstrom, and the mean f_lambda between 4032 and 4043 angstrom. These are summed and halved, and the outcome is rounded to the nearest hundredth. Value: 4.43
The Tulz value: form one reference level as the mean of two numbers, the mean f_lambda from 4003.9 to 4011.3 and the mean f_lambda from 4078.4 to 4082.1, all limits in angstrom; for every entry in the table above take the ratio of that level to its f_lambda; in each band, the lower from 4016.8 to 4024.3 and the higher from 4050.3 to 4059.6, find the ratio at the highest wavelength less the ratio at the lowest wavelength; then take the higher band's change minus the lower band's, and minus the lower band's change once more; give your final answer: 0.33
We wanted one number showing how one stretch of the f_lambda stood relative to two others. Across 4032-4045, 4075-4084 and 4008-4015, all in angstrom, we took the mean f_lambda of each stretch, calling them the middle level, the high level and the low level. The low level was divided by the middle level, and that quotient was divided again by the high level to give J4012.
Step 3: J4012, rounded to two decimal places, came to 0.25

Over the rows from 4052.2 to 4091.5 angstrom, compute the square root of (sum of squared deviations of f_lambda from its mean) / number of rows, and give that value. 0.299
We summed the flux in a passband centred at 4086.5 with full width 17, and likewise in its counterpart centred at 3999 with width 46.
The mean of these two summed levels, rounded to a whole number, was 69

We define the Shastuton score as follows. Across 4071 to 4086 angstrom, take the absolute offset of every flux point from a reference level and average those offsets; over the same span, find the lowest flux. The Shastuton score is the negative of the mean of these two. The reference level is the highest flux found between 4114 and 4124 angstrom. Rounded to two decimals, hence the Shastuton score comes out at -2.16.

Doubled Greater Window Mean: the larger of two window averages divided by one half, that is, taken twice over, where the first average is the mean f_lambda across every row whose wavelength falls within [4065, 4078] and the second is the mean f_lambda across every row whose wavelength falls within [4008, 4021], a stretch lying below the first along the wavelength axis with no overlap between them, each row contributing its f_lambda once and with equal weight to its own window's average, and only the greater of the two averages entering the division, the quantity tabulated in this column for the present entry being 9.0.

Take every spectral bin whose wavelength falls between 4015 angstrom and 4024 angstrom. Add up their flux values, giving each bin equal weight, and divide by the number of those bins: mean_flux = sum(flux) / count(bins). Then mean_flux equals 4.34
